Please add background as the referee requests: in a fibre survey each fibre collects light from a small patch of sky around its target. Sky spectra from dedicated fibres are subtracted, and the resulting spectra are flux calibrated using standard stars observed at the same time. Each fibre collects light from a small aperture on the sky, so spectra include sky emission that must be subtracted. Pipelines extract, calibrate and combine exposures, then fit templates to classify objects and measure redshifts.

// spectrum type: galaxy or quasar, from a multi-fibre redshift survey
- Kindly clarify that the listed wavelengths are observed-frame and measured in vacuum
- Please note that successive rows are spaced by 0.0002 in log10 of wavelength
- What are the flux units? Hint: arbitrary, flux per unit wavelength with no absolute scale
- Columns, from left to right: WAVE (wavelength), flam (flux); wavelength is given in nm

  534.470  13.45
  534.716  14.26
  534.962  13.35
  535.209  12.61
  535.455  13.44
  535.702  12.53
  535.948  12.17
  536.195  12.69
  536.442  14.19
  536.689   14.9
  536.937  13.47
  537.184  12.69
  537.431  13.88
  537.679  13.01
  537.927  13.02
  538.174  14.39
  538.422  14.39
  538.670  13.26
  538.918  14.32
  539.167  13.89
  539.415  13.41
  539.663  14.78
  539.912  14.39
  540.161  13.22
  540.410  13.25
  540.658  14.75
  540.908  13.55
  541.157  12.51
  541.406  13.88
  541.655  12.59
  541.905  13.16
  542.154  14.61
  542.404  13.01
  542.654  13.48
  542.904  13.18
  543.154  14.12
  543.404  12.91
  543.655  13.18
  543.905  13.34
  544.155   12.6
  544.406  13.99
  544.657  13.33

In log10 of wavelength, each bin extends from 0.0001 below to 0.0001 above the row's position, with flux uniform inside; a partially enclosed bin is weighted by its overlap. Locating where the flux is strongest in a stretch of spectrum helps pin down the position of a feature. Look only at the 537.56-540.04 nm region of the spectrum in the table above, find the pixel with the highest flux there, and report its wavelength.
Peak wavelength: 539.663 nm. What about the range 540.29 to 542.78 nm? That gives 540.658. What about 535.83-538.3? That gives 536.689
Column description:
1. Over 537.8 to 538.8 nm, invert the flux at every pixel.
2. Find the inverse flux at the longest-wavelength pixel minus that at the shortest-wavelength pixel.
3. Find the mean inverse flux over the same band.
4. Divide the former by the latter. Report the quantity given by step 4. -0.02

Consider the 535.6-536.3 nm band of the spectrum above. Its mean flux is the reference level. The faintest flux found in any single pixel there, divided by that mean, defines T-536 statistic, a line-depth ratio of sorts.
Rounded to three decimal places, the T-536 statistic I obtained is 0.976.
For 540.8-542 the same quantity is 0.952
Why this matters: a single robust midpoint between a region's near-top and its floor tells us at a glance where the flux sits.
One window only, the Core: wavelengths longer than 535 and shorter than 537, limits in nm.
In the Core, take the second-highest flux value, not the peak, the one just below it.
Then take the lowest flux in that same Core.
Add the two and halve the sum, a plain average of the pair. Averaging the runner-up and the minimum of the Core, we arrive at 13.2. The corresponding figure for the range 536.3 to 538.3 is 13.5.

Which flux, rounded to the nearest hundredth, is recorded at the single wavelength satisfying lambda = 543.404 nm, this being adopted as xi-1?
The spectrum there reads 12.91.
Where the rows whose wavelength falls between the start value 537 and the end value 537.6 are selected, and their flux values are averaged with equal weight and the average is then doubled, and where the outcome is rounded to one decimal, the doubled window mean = 26.6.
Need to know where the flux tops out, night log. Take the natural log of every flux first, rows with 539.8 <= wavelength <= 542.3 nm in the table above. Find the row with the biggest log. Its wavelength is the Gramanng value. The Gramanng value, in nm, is 540.658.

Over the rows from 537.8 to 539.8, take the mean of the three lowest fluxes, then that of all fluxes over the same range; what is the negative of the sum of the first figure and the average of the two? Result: -26.8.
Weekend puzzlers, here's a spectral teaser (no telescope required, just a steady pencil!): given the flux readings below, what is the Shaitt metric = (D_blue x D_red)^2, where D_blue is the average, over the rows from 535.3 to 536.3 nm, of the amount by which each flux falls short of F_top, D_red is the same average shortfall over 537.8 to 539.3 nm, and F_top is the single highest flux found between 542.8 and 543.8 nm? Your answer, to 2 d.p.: 0.12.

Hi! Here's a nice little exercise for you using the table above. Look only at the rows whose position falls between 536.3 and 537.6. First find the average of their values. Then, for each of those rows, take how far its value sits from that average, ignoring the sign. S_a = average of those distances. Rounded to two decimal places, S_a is 0.60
